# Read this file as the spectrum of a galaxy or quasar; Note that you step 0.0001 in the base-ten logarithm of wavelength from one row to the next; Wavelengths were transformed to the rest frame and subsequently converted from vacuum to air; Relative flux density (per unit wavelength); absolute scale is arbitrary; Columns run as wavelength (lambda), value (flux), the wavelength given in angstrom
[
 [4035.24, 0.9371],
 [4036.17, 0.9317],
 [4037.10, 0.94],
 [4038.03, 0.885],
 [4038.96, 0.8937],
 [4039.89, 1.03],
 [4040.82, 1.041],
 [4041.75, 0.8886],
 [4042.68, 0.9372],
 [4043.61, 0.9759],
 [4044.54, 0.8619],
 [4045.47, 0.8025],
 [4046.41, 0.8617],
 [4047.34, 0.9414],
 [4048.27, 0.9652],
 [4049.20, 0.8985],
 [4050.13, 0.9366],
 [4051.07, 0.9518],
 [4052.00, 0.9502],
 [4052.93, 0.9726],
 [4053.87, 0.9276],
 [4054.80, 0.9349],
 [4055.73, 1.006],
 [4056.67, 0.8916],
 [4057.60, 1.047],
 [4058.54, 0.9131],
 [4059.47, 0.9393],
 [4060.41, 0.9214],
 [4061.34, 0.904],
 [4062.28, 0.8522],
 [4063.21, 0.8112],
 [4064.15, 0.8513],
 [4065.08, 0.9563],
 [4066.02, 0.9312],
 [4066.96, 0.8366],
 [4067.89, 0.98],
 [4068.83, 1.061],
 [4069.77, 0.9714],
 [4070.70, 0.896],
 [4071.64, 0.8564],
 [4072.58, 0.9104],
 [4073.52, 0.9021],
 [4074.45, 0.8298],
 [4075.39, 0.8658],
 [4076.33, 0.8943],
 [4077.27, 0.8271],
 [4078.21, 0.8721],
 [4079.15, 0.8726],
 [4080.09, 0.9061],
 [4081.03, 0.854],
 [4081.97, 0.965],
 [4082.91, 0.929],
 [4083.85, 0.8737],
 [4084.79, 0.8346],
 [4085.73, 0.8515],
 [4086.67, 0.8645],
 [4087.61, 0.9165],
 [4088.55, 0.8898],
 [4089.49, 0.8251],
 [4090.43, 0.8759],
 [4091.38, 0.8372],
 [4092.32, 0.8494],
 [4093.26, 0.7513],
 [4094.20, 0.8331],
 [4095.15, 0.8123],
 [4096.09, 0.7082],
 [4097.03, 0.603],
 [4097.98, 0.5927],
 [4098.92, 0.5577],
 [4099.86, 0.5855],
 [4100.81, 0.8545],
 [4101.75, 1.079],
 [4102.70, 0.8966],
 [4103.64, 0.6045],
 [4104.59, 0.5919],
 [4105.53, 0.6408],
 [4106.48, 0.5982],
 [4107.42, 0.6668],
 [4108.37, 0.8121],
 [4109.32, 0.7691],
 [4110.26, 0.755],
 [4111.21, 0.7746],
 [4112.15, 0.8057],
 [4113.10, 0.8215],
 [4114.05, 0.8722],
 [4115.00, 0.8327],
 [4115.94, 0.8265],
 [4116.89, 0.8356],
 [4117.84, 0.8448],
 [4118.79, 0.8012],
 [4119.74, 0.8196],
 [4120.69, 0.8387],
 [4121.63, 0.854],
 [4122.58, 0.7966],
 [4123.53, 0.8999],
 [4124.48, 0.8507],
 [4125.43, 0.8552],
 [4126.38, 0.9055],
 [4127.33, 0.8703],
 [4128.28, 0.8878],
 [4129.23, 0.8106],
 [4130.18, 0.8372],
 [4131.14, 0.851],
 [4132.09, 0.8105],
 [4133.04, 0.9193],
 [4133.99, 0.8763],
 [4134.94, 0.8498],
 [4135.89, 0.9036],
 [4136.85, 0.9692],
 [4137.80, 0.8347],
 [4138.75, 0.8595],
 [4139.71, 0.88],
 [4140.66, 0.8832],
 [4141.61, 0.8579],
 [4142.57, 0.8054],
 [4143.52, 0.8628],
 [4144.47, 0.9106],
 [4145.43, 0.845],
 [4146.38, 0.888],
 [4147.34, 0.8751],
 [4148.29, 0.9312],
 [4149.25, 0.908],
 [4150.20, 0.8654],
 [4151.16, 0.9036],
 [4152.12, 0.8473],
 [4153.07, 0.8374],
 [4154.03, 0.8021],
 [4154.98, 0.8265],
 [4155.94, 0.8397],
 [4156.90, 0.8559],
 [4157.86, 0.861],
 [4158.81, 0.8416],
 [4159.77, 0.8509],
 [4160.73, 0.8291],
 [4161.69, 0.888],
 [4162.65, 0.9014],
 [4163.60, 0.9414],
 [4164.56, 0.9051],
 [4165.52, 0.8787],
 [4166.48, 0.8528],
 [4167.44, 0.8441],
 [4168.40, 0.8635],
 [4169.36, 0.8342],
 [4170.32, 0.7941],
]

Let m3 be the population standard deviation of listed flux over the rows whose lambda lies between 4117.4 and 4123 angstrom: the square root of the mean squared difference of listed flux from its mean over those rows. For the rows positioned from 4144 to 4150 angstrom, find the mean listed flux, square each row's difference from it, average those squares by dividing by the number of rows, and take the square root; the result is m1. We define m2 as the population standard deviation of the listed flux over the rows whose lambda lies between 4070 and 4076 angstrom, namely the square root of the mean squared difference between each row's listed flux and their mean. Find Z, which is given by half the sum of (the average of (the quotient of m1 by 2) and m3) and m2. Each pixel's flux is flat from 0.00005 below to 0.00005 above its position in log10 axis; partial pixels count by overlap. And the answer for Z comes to 0.023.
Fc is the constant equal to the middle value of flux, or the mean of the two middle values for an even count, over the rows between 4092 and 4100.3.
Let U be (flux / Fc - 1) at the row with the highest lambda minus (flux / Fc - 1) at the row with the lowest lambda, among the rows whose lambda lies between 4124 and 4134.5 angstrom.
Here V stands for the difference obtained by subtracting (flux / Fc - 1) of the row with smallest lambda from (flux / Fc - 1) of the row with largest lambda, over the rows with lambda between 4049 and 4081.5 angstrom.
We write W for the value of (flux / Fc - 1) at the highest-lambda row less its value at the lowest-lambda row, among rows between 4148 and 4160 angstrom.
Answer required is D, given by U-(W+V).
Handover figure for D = 0.21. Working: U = 0.04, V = -0.063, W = -0.11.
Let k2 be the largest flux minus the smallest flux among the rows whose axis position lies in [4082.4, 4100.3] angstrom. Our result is 0.37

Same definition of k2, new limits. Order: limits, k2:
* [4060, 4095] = 0.31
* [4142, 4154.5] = 0.13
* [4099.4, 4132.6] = 0.49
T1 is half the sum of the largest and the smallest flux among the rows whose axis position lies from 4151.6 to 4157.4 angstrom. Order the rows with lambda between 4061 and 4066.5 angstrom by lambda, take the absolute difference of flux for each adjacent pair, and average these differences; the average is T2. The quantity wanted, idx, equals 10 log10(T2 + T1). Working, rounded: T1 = 0.83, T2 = 0.053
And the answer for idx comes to -0.5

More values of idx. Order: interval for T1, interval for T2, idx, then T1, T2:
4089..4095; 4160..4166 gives -0.7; 0.81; 0.035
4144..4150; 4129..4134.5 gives -0.3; 0.89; 0.047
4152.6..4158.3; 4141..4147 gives -0.5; 0.83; 0.053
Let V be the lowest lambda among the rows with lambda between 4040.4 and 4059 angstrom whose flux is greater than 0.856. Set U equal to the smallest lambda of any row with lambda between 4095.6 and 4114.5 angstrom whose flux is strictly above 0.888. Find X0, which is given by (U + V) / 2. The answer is 4071.3 angstrom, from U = 4101.75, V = 4040.82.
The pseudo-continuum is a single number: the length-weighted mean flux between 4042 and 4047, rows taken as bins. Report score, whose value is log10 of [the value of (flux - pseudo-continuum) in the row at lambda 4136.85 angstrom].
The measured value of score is -1.1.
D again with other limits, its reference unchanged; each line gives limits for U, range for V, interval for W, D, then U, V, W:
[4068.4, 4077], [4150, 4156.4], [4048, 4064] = 0.02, -0.24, -0.036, -0.22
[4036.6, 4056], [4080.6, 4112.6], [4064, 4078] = 0.20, 0.09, -0.068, -0.03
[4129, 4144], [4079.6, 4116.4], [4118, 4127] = 0.04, 0.07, -0.112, 0.15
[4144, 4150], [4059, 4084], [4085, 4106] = 0.39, 0.00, -0.093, -0.30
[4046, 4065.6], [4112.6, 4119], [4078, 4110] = 0.31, 0.13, -0.029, -0.15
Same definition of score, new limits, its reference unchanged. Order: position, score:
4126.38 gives -1.8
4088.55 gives -3.0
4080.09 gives -1.8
